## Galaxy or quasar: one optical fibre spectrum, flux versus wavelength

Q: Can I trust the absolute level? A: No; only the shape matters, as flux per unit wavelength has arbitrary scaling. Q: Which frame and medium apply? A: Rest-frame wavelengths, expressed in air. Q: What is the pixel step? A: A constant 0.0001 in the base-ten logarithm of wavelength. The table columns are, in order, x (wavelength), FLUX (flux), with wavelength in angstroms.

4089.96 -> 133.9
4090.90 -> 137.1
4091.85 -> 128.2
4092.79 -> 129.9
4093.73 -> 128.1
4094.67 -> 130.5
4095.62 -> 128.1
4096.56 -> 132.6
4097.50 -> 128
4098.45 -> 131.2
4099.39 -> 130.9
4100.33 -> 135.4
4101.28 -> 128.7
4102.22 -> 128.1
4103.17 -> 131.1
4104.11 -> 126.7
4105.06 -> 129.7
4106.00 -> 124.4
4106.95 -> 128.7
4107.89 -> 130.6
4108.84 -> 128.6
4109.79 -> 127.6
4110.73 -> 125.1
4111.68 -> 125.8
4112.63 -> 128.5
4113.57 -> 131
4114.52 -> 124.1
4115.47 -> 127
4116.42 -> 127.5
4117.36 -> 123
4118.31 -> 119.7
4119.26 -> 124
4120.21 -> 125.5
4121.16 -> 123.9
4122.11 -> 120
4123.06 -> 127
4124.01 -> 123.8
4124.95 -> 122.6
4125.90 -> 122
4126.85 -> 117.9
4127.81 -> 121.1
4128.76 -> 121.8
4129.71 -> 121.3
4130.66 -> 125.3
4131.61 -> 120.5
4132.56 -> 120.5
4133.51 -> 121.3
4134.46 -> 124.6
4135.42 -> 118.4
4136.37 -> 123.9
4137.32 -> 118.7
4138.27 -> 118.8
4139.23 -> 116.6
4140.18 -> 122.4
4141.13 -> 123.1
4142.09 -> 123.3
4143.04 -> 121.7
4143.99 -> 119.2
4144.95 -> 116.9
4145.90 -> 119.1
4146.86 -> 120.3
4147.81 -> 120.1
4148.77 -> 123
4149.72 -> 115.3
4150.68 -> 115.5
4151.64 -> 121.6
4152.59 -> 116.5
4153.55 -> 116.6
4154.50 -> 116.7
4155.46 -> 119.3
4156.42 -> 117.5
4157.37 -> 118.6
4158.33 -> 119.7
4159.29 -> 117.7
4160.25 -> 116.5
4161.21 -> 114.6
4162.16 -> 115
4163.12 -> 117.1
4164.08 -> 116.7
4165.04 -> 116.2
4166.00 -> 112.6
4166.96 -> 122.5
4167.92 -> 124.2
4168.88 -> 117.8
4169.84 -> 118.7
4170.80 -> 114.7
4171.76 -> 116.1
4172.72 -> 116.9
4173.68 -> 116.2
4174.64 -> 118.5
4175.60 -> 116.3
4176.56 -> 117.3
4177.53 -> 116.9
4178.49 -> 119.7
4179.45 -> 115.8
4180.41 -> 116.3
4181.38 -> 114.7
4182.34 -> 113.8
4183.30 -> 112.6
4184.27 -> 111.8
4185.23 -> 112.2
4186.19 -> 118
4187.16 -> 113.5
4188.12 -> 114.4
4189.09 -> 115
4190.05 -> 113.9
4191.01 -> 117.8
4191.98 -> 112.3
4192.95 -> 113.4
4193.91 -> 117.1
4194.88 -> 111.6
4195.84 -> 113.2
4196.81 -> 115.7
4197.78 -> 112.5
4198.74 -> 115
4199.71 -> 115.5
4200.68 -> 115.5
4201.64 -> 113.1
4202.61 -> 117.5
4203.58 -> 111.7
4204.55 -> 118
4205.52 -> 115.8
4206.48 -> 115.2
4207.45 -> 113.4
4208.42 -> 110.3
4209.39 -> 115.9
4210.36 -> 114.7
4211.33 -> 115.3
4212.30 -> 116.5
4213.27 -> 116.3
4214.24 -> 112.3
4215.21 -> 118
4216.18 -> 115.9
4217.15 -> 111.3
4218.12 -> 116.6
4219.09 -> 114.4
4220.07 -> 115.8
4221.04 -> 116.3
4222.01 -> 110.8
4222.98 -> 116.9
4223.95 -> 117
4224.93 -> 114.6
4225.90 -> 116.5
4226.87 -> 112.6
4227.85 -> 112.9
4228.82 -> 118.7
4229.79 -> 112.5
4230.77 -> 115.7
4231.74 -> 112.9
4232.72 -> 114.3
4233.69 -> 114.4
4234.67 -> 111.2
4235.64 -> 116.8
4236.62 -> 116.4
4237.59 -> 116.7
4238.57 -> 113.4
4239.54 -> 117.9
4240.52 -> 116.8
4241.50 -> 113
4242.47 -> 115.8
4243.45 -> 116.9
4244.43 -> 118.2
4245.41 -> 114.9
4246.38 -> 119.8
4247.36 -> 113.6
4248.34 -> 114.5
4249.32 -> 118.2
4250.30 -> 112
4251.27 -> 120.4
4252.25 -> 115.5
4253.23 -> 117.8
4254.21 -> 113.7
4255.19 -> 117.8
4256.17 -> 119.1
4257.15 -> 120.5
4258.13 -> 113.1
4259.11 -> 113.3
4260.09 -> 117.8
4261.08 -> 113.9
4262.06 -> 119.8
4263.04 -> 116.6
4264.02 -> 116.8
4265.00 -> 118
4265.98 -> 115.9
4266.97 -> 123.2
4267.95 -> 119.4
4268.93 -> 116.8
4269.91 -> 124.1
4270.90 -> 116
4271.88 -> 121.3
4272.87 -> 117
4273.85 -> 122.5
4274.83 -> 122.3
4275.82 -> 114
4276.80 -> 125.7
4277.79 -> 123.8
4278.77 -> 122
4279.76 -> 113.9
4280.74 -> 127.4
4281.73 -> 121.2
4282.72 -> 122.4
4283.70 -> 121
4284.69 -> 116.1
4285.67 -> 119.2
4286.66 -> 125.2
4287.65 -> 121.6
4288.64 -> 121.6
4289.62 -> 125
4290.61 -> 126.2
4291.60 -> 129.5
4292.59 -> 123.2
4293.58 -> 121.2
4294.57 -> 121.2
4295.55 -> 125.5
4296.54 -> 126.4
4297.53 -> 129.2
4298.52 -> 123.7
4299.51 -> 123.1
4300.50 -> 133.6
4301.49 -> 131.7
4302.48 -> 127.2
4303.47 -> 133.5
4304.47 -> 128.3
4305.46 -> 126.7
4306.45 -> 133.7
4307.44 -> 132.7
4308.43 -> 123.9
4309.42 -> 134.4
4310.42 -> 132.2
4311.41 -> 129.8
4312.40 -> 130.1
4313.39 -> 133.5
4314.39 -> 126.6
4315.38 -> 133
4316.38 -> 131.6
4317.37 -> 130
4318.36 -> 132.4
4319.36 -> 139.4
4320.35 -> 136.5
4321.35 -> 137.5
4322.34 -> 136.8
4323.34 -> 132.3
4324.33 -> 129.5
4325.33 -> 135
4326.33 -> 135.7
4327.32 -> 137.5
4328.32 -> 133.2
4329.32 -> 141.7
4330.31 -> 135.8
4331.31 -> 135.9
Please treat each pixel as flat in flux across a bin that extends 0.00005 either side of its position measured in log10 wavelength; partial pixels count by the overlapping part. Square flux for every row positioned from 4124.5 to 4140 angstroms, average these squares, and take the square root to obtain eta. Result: 121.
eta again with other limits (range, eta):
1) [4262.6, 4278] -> 120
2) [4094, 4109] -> 130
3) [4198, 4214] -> 115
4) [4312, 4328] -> 134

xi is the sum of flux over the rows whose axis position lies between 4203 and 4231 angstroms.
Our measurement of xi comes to 3332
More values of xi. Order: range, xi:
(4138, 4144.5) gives 845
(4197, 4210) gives 1489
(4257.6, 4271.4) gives 1645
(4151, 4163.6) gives 1527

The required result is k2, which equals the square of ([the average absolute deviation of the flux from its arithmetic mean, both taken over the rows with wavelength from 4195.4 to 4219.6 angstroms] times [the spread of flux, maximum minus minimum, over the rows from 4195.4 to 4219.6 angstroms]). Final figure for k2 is 166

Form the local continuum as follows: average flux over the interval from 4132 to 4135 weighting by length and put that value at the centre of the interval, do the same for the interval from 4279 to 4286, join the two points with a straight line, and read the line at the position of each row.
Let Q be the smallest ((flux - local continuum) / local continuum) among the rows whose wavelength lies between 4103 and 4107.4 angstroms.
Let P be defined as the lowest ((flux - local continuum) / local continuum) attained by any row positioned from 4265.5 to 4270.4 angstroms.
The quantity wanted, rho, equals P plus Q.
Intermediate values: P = -0.038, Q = 0.02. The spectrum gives -0.02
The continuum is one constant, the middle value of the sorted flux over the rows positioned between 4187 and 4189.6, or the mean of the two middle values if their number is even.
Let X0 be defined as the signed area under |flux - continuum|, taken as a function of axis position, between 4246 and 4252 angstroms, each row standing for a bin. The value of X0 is 18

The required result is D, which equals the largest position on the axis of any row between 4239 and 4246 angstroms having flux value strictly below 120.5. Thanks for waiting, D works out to 4245.41 angstroms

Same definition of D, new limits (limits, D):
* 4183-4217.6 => 4217.15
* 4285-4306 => 4285.67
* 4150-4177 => 4176.56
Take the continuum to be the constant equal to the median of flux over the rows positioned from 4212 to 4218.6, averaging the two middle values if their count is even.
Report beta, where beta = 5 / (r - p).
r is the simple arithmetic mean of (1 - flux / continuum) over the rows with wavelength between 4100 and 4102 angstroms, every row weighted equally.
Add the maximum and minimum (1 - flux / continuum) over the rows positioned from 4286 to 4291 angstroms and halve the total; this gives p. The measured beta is -71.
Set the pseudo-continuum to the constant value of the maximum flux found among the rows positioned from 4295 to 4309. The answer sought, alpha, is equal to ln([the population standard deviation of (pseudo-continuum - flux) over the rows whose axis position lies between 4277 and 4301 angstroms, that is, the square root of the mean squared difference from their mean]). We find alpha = 1.4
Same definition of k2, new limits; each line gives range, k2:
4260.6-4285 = 1992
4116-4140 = 650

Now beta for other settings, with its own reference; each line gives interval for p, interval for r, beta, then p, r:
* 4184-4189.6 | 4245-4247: -237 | 0.01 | -0.01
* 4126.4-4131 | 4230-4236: 79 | -0.05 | 0.02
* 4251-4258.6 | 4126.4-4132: -129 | 0.00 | -0.04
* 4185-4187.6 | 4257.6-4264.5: -727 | 0.01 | 0.00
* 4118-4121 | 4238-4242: 79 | -0.05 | 0.01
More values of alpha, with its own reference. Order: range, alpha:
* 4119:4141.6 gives 1.0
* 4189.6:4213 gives 0.7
